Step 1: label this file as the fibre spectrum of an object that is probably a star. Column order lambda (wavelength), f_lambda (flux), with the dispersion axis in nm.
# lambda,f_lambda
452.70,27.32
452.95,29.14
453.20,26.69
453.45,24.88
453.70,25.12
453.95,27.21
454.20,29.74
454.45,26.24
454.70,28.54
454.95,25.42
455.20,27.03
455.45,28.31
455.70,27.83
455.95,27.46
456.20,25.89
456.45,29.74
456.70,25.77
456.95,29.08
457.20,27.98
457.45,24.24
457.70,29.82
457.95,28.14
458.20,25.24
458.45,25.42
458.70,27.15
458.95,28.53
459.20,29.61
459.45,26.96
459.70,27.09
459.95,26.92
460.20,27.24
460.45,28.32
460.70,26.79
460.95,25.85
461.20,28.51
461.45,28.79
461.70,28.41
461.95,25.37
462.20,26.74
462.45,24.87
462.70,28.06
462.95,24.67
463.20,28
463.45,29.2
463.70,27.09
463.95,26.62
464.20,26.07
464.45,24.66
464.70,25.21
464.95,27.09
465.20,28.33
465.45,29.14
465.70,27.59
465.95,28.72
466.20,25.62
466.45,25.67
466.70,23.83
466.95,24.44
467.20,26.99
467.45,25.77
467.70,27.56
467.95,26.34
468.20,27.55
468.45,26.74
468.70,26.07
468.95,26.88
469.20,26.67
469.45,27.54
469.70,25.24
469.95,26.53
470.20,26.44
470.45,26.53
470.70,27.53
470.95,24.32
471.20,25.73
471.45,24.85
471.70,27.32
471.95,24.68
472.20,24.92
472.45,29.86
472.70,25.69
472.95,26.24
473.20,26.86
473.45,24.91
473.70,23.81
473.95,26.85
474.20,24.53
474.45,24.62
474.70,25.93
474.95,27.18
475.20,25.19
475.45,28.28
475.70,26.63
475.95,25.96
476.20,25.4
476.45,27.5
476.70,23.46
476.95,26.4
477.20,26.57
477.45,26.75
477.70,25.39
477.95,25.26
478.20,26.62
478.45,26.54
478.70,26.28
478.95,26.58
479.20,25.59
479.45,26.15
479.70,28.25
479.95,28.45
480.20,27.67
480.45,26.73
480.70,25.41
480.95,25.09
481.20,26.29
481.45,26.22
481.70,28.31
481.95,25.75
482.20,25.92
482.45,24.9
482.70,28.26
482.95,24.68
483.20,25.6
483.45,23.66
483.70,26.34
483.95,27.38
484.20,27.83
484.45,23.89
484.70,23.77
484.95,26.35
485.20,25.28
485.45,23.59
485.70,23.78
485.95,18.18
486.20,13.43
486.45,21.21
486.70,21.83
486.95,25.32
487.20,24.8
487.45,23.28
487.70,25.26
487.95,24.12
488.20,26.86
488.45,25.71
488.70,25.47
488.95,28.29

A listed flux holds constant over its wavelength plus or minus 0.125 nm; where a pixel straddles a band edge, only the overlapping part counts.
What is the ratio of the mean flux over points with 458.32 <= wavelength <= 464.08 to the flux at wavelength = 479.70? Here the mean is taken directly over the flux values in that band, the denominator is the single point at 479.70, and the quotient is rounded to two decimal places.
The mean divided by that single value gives 0.96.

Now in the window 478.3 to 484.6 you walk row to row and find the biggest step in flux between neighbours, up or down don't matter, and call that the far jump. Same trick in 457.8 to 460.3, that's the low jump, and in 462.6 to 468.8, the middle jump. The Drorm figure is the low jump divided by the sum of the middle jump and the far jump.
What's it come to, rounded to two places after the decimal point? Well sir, 0.40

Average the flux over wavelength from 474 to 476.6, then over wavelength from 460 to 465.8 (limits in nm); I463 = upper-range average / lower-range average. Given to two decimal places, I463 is 0.96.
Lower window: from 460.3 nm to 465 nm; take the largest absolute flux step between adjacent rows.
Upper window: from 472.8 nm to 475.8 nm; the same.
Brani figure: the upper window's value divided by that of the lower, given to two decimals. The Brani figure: 0.91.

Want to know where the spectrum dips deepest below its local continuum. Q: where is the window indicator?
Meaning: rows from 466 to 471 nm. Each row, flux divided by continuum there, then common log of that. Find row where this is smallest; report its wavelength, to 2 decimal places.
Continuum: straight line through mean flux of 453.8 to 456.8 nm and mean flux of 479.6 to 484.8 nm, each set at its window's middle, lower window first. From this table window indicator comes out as 466.70 nm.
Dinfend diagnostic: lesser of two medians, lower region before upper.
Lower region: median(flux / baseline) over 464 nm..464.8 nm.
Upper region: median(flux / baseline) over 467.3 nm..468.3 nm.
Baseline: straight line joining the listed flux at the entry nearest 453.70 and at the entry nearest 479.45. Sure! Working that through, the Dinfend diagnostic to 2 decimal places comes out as 0.99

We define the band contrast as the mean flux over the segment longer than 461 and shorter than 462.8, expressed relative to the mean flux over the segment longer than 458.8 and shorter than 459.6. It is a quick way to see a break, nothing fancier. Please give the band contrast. 0.961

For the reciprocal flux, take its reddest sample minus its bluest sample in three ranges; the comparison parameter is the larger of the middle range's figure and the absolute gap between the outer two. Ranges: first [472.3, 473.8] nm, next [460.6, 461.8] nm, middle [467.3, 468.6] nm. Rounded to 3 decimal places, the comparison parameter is 0.011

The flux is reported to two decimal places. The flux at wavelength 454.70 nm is 28.54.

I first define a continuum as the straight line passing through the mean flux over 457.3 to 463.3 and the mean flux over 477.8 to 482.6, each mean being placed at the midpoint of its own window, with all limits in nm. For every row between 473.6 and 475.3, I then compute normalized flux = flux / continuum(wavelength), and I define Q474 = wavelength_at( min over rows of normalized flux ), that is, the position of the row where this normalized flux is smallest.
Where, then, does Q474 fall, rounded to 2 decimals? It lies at 473.70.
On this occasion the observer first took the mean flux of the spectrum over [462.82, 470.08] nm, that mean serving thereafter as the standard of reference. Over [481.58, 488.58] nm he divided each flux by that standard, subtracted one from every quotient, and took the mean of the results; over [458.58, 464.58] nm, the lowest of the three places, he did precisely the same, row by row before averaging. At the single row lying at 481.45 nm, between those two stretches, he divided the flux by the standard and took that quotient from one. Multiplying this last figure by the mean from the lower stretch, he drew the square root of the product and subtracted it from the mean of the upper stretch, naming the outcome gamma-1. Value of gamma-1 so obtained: -0.098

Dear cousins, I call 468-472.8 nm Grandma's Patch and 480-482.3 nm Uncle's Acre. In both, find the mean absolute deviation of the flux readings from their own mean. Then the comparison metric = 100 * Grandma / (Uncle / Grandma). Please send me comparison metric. 125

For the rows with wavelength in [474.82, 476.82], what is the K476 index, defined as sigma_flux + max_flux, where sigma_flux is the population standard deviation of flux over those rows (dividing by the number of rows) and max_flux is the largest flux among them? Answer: 29.7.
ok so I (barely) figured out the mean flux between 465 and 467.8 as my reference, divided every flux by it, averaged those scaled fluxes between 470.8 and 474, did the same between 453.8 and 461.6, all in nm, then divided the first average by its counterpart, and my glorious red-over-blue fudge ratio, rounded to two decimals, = 0.94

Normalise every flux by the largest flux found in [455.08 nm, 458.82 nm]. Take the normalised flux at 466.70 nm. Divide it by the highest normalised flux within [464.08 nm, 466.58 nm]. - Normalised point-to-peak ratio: 0.82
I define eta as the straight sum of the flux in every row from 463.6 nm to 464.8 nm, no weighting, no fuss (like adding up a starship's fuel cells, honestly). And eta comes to 130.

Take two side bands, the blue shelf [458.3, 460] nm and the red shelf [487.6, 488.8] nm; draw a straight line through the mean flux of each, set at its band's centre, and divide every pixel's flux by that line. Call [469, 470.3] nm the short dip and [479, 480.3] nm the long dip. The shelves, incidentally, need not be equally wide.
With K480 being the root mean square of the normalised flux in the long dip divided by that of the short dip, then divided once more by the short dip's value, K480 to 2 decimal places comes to 1.06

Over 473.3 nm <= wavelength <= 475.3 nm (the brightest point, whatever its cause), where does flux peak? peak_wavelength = 474.95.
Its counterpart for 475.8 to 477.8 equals 476.45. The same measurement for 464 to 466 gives 465.45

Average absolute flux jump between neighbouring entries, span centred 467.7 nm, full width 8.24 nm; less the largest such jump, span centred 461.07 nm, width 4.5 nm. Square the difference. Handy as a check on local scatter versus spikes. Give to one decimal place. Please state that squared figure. 4.7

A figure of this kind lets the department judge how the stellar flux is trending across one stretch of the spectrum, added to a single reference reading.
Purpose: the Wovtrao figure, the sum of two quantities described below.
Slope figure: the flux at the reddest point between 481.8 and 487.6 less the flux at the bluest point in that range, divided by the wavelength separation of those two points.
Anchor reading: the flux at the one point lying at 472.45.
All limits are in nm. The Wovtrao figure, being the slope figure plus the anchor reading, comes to 29.4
